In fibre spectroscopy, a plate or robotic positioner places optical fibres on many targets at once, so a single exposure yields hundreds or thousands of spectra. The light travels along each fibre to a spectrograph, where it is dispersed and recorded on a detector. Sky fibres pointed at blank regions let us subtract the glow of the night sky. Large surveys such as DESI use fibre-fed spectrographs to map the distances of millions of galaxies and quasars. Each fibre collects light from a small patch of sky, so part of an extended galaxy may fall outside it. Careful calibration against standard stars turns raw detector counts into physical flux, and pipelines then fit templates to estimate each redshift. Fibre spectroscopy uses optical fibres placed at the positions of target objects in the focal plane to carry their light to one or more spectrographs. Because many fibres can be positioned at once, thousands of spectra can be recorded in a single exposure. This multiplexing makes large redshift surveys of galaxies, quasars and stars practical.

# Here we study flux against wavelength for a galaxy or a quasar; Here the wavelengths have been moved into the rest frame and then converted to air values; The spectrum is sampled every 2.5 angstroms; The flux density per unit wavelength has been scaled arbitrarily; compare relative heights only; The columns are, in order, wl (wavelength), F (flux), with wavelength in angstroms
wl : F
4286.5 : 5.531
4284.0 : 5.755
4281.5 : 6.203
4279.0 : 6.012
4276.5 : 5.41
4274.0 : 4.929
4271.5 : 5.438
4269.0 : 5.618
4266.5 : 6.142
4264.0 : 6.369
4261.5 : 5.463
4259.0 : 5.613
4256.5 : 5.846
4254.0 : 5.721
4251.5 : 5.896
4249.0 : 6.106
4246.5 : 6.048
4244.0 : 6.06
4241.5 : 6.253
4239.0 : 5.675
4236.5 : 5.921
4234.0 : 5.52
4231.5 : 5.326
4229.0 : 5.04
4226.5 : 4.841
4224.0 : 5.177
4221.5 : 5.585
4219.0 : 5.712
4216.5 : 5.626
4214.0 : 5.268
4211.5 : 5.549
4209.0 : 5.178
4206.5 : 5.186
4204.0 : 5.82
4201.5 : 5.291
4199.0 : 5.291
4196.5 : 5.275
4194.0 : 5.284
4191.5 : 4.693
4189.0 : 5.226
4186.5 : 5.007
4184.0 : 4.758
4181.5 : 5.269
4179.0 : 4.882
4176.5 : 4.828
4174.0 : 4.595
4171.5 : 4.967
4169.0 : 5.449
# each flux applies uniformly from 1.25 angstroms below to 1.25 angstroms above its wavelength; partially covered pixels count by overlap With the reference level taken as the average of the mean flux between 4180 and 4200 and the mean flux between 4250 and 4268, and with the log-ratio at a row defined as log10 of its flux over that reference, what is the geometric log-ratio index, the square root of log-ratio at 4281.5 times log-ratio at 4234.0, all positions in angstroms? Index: 0.013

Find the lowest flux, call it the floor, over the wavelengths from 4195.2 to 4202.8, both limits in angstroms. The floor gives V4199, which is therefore 5.275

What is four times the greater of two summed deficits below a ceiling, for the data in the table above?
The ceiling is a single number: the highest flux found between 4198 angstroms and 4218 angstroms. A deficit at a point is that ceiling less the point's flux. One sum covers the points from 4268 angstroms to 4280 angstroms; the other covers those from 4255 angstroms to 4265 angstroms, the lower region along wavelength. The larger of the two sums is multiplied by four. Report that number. 6.8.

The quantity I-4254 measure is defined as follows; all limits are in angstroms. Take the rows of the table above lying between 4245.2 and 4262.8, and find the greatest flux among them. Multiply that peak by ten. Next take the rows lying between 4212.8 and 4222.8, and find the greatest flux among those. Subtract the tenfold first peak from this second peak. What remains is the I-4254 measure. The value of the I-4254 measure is -55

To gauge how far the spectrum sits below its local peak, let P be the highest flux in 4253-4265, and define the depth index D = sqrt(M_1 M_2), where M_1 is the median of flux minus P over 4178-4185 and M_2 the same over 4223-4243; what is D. 1.19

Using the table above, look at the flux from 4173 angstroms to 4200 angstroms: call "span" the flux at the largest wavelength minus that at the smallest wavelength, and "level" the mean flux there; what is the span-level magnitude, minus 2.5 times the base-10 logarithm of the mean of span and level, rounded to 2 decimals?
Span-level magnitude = -1.14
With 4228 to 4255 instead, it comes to -1.27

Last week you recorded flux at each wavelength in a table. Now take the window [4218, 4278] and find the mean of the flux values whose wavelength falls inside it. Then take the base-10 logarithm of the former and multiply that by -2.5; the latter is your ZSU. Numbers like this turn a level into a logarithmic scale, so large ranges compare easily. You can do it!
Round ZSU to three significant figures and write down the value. -1.88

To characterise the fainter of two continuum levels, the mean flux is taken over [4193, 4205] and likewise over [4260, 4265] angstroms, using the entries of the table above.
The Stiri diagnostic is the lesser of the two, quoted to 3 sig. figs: 5.39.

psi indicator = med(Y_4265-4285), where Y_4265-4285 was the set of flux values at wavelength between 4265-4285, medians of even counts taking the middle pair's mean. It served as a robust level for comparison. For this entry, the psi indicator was 5.7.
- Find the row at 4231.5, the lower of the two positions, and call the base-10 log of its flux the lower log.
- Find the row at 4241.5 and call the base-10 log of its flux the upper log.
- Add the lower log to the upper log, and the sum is 1.52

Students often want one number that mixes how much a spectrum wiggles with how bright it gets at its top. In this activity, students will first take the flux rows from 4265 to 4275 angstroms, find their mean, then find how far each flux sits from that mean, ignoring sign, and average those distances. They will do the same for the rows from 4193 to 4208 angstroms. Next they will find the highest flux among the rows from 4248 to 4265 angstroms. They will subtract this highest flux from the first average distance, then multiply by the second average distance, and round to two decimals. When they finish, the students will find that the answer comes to -0.93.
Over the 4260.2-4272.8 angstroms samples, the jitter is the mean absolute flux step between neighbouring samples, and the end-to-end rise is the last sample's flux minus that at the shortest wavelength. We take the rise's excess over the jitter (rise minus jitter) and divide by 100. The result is -0.005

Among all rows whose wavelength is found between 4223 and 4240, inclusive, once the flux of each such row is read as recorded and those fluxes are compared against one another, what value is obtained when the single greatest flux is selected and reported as 5.921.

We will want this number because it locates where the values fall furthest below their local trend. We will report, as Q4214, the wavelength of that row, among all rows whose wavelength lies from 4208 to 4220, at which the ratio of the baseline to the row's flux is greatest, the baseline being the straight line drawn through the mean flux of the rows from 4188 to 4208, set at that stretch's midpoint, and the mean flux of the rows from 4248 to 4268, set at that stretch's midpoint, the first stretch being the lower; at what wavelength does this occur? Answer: 4209.0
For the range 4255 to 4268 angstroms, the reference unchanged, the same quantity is 4261.5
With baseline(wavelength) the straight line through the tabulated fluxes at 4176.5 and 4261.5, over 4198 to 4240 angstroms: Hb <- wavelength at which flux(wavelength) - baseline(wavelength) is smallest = 4226.5 angstroms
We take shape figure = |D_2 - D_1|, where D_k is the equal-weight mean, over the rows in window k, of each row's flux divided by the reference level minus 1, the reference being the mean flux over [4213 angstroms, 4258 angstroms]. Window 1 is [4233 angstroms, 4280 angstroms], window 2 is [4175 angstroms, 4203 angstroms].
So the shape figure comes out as 0.127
